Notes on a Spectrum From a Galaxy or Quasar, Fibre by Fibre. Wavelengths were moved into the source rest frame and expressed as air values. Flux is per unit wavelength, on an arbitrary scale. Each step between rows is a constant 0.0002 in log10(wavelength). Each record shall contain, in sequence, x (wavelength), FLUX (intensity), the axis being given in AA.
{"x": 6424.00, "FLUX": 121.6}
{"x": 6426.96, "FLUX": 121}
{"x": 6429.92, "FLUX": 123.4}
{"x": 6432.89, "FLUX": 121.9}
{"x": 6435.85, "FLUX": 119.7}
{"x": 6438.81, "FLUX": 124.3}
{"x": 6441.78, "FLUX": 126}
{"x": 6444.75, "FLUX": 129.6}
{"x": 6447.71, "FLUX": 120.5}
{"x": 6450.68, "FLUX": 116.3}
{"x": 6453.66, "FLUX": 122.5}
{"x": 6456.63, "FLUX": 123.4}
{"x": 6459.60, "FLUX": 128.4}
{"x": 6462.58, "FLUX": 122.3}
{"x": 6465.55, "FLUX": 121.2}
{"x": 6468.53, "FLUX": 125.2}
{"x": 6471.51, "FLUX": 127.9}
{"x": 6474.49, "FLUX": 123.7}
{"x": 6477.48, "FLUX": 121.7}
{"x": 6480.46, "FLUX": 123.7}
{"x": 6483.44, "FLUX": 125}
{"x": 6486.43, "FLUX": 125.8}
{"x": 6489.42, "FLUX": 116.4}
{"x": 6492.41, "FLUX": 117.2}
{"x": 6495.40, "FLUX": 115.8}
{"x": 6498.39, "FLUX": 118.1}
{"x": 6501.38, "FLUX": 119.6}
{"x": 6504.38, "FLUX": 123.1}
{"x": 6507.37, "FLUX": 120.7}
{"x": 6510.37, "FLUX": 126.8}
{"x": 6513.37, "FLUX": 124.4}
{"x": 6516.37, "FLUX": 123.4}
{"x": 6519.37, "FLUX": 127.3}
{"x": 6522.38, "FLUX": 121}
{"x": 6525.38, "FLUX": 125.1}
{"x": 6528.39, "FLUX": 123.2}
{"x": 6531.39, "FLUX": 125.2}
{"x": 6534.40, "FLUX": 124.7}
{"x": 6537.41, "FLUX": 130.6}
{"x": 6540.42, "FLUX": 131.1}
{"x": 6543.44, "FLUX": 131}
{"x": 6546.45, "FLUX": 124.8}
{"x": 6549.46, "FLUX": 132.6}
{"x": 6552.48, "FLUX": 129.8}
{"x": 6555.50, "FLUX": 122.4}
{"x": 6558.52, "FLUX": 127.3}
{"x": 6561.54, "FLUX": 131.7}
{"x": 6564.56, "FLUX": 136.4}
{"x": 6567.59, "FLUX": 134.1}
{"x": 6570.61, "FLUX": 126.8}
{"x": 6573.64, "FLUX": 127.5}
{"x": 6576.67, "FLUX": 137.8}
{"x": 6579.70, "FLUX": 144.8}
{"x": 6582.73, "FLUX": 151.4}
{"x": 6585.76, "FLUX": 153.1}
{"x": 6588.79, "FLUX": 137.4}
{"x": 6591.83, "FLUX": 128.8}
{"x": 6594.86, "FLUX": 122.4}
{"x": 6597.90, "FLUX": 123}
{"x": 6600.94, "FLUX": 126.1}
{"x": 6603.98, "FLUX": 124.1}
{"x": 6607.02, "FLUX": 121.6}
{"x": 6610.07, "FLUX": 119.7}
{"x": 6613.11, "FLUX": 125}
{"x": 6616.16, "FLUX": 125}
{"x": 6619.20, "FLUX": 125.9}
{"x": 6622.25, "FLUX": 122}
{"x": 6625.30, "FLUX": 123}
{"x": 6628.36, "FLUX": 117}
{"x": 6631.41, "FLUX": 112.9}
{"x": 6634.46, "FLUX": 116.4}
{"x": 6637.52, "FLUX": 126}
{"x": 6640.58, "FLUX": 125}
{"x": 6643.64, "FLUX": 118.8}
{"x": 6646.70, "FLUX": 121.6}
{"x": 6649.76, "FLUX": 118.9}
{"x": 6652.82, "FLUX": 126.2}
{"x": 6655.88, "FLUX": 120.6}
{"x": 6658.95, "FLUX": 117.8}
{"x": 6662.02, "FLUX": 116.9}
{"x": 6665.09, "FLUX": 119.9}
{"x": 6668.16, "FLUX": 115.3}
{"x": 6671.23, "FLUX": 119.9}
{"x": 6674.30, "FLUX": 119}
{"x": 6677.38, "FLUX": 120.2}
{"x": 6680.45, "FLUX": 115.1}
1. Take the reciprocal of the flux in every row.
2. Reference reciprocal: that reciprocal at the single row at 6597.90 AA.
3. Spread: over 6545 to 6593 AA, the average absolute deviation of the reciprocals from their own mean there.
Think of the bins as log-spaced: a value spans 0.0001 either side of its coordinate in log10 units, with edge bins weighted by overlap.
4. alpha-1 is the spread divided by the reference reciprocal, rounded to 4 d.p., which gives 0.0464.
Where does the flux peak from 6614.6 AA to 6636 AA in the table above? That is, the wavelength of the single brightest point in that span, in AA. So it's 6619.20 AA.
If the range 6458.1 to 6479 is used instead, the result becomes 6459.60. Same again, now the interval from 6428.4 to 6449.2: 6444.75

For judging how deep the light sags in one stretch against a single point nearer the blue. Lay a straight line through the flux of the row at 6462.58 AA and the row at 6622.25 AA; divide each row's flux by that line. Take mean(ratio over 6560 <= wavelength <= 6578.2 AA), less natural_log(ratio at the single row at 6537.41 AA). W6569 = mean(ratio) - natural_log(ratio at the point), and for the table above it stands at 1.02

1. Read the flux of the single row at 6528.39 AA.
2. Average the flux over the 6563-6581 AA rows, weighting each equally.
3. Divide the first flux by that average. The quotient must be 0.92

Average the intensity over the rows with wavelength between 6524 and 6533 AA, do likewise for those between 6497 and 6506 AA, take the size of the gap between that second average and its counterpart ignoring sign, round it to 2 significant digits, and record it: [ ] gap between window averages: 4.2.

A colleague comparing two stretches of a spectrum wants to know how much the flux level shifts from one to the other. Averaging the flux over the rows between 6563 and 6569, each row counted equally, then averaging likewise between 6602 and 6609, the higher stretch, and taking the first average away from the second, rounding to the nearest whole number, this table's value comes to -12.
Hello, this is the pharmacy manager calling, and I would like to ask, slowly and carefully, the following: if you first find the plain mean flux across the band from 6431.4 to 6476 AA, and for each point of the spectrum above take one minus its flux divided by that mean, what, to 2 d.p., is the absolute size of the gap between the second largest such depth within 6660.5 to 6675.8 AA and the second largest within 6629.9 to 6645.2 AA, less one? -1.00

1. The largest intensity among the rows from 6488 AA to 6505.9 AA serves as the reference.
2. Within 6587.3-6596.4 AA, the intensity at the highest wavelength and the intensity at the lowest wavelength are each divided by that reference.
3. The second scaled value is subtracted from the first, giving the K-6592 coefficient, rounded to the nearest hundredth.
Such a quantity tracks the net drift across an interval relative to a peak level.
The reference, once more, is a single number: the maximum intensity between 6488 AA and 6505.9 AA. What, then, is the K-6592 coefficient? -0.12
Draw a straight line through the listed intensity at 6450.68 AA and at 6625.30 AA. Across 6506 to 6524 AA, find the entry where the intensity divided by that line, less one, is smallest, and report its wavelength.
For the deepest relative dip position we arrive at 6522.38 AA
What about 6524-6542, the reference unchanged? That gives 6528.39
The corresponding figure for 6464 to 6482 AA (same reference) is 6465.55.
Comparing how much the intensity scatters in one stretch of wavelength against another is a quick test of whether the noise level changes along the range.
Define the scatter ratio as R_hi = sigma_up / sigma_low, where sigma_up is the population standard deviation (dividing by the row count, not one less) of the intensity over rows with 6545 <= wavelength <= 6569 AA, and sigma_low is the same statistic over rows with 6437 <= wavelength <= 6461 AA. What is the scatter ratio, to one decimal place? 1.1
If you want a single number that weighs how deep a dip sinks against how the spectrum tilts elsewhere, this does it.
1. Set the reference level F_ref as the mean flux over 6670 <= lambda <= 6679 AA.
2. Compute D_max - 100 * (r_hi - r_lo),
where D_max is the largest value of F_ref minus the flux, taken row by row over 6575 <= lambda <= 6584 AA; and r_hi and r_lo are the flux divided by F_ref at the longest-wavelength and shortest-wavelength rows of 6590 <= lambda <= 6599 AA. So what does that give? -13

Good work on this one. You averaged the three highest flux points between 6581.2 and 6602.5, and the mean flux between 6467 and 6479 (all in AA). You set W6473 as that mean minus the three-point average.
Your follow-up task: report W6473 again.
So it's -23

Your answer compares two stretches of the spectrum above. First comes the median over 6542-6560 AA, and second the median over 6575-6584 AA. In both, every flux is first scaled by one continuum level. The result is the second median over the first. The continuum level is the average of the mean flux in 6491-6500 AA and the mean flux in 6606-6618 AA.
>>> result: 1.13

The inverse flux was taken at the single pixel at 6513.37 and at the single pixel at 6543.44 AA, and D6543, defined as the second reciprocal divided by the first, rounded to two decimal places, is 0.95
